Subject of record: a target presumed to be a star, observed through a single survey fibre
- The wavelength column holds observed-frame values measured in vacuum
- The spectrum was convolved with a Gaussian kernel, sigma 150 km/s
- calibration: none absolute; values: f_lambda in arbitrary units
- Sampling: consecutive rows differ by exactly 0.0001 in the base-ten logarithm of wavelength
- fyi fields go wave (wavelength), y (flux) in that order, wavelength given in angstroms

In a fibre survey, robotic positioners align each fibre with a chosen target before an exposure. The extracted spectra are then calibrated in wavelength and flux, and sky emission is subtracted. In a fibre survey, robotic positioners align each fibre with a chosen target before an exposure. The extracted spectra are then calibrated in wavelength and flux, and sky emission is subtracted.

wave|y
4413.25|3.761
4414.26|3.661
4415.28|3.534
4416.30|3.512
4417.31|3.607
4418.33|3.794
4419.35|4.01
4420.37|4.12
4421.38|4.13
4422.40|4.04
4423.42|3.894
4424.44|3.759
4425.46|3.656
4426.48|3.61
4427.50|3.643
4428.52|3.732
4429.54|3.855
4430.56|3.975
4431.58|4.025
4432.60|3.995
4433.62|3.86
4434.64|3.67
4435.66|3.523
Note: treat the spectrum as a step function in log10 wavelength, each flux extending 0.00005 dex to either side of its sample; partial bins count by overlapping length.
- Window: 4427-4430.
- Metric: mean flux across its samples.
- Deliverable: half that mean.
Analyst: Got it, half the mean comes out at 1.87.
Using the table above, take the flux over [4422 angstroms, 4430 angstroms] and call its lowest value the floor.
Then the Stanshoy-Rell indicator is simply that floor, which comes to 3.61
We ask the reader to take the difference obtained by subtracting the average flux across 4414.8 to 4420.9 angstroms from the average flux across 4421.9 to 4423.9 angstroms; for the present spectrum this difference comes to 0.20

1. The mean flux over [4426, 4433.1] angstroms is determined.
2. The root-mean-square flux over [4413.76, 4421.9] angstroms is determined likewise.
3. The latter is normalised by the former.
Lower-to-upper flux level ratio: 0.99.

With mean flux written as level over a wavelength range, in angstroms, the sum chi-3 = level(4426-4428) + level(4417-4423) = 7.58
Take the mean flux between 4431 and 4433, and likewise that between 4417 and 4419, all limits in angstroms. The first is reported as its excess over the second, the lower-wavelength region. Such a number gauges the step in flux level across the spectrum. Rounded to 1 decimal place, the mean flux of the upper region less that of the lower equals 0.3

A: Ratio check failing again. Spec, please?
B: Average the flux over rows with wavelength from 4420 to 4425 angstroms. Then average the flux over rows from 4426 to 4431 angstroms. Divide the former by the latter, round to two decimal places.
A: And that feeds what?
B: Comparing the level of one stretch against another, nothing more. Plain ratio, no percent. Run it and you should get 1.06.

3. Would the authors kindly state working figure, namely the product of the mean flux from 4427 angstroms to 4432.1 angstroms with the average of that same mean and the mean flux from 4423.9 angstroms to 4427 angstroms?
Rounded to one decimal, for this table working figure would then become 14.5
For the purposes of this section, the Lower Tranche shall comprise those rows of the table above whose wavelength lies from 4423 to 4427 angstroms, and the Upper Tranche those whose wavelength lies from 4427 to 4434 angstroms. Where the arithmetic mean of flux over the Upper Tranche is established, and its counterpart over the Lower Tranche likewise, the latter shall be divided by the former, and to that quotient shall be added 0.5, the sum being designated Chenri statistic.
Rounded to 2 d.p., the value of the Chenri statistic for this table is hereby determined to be 1.46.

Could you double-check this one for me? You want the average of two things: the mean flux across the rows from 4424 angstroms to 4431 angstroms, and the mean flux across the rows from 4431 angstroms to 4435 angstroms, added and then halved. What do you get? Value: 3.82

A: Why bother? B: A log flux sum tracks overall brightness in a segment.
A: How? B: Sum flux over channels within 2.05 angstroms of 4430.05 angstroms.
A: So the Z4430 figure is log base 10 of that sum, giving 1.19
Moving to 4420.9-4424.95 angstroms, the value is 1.20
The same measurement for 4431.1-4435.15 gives 1.19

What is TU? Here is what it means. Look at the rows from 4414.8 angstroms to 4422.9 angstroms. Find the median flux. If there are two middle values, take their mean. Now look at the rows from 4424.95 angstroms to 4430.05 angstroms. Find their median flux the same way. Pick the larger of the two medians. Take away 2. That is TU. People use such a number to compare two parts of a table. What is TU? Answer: 1.90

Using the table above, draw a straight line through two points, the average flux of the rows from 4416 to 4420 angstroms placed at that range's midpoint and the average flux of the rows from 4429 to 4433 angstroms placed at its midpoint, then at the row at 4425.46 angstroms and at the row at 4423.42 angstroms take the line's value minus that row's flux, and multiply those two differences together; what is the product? -0.01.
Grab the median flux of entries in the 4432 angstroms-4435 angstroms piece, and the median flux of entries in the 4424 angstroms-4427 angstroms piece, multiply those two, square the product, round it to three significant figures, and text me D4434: 199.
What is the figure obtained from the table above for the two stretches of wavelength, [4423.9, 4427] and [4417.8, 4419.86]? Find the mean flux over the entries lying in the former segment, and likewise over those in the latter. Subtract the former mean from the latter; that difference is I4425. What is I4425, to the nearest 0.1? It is 0.2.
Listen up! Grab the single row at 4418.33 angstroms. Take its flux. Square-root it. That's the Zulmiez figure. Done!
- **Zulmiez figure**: 1.95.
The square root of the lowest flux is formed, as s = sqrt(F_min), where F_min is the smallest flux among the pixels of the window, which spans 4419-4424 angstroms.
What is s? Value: 1.97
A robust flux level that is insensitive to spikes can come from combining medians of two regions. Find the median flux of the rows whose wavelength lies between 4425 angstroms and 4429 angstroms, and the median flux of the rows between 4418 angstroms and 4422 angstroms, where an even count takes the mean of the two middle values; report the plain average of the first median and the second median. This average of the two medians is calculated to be 3.857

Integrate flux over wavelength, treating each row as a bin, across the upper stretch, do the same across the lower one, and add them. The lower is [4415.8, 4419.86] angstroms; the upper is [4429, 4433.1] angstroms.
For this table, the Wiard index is 31.4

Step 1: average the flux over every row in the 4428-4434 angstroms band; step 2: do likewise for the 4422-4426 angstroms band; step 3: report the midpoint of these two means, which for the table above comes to 3.87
